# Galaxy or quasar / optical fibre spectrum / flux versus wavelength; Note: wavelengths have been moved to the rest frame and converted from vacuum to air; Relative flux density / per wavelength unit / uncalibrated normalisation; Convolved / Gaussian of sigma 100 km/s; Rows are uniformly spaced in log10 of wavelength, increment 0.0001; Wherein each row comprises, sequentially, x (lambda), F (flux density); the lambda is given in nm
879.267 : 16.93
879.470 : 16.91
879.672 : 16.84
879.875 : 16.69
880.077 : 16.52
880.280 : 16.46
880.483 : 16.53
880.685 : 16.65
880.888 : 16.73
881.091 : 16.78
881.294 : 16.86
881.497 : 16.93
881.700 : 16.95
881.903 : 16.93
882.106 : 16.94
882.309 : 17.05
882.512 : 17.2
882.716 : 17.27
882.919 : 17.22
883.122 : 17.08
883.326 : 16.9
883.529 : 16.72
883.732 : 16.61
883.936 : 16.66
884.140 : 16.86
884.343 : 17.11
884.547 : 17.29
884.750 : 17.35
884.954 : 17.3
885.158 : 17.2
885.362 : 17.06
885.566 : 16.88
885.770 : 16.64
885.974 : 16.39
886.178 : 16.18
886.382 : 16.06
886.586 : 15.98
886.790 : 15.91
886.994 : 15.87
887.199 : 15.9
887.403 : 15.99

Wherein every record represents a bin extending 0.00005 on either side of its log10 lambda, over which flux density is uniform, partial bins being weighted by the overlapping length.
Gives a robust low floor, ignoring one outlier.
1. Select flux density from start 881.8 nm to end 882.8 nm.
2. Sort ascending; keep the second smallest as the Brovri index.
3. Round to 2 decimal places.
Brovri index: 16.94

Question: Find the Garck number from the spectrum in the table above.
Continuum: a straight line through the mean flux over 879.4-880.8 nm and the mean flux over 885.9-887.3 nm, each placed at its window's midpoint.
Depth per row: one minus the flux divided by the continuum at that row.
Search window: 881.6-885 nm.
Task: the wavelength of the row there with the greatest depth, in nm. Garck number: 883.732 nm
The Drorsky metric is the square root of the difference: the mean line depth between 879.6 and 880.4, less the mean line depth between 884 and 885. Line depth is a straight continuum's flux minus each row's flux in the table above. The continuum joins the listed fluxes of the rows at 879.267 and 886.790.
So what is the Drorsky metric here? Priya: 1.1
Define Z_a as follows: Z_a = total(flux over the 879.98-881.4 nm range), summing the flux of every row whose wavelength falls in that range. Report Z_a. 117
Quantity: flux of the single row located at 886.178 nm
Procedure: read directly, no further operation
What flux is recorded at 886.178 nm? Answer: 16.18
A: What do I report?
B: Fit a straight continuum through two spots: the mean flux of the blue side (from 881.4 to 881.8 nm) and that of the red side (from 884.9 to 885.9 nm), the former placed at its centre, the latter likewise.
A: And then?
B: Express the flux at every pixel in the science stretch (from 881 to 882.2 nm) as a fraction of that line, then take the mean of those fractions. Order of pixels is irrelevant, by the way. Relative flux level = 0.998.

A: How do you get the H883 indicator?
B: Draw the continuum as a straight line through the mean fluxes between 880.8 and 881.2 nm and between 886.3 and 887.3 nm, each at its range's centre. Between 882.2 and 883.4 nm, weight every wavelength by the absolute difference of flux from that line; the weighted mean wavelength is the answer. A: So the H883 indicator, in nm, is 882.81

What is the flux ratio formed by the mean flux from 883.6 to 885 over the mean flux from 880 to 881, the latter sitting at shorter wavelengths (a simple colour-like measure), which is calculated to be 1.03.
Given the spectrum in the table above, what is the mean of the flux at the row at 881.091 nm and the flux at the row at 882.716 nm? 17.0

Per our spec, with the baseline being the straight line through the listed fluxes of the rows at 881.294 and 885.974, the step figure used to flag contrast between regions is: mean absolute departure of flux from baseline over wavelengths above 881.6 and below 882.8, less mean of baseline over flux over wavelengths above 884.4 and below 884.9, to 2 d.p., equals -0.67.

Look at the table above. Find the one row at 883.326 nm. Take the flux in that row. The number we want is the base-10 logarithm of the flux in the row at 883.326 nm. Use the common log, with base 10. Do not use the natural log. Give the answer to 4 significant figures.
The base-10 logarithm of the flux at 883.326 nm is 1.228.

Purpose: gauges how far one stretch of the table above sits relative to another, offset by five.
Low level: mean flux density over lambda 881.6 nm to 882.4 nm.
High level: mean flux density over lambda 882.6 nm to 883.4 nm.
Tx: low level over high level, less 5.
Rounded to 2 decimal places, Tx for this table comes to -4.01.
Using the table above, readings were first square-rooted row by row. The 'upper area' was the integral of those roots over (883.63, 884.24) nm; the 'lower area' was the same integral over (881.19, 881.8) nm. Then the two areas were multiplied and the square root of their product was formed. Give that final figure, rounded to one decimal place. 2.5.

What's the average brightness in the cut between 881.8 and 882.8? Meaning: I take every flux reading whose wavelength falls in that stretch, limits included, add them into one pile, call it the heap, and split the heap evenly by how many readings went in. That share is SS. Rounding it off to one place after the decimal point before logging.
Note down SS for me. 17.1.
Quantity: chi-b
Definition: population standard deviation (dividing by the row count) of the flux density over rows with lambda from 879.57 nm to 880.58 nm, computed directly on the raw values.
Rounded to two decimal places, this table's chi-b 0.14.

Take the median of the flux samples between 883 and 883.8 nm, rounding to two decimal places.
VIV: 16.81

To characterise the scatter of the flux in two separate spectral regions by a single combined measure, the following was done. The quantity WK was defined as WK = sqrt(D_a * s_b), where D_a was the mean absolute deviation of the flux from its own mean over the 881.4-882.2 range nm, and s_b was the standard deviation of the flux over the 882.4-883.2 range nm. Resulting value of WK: 0.02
